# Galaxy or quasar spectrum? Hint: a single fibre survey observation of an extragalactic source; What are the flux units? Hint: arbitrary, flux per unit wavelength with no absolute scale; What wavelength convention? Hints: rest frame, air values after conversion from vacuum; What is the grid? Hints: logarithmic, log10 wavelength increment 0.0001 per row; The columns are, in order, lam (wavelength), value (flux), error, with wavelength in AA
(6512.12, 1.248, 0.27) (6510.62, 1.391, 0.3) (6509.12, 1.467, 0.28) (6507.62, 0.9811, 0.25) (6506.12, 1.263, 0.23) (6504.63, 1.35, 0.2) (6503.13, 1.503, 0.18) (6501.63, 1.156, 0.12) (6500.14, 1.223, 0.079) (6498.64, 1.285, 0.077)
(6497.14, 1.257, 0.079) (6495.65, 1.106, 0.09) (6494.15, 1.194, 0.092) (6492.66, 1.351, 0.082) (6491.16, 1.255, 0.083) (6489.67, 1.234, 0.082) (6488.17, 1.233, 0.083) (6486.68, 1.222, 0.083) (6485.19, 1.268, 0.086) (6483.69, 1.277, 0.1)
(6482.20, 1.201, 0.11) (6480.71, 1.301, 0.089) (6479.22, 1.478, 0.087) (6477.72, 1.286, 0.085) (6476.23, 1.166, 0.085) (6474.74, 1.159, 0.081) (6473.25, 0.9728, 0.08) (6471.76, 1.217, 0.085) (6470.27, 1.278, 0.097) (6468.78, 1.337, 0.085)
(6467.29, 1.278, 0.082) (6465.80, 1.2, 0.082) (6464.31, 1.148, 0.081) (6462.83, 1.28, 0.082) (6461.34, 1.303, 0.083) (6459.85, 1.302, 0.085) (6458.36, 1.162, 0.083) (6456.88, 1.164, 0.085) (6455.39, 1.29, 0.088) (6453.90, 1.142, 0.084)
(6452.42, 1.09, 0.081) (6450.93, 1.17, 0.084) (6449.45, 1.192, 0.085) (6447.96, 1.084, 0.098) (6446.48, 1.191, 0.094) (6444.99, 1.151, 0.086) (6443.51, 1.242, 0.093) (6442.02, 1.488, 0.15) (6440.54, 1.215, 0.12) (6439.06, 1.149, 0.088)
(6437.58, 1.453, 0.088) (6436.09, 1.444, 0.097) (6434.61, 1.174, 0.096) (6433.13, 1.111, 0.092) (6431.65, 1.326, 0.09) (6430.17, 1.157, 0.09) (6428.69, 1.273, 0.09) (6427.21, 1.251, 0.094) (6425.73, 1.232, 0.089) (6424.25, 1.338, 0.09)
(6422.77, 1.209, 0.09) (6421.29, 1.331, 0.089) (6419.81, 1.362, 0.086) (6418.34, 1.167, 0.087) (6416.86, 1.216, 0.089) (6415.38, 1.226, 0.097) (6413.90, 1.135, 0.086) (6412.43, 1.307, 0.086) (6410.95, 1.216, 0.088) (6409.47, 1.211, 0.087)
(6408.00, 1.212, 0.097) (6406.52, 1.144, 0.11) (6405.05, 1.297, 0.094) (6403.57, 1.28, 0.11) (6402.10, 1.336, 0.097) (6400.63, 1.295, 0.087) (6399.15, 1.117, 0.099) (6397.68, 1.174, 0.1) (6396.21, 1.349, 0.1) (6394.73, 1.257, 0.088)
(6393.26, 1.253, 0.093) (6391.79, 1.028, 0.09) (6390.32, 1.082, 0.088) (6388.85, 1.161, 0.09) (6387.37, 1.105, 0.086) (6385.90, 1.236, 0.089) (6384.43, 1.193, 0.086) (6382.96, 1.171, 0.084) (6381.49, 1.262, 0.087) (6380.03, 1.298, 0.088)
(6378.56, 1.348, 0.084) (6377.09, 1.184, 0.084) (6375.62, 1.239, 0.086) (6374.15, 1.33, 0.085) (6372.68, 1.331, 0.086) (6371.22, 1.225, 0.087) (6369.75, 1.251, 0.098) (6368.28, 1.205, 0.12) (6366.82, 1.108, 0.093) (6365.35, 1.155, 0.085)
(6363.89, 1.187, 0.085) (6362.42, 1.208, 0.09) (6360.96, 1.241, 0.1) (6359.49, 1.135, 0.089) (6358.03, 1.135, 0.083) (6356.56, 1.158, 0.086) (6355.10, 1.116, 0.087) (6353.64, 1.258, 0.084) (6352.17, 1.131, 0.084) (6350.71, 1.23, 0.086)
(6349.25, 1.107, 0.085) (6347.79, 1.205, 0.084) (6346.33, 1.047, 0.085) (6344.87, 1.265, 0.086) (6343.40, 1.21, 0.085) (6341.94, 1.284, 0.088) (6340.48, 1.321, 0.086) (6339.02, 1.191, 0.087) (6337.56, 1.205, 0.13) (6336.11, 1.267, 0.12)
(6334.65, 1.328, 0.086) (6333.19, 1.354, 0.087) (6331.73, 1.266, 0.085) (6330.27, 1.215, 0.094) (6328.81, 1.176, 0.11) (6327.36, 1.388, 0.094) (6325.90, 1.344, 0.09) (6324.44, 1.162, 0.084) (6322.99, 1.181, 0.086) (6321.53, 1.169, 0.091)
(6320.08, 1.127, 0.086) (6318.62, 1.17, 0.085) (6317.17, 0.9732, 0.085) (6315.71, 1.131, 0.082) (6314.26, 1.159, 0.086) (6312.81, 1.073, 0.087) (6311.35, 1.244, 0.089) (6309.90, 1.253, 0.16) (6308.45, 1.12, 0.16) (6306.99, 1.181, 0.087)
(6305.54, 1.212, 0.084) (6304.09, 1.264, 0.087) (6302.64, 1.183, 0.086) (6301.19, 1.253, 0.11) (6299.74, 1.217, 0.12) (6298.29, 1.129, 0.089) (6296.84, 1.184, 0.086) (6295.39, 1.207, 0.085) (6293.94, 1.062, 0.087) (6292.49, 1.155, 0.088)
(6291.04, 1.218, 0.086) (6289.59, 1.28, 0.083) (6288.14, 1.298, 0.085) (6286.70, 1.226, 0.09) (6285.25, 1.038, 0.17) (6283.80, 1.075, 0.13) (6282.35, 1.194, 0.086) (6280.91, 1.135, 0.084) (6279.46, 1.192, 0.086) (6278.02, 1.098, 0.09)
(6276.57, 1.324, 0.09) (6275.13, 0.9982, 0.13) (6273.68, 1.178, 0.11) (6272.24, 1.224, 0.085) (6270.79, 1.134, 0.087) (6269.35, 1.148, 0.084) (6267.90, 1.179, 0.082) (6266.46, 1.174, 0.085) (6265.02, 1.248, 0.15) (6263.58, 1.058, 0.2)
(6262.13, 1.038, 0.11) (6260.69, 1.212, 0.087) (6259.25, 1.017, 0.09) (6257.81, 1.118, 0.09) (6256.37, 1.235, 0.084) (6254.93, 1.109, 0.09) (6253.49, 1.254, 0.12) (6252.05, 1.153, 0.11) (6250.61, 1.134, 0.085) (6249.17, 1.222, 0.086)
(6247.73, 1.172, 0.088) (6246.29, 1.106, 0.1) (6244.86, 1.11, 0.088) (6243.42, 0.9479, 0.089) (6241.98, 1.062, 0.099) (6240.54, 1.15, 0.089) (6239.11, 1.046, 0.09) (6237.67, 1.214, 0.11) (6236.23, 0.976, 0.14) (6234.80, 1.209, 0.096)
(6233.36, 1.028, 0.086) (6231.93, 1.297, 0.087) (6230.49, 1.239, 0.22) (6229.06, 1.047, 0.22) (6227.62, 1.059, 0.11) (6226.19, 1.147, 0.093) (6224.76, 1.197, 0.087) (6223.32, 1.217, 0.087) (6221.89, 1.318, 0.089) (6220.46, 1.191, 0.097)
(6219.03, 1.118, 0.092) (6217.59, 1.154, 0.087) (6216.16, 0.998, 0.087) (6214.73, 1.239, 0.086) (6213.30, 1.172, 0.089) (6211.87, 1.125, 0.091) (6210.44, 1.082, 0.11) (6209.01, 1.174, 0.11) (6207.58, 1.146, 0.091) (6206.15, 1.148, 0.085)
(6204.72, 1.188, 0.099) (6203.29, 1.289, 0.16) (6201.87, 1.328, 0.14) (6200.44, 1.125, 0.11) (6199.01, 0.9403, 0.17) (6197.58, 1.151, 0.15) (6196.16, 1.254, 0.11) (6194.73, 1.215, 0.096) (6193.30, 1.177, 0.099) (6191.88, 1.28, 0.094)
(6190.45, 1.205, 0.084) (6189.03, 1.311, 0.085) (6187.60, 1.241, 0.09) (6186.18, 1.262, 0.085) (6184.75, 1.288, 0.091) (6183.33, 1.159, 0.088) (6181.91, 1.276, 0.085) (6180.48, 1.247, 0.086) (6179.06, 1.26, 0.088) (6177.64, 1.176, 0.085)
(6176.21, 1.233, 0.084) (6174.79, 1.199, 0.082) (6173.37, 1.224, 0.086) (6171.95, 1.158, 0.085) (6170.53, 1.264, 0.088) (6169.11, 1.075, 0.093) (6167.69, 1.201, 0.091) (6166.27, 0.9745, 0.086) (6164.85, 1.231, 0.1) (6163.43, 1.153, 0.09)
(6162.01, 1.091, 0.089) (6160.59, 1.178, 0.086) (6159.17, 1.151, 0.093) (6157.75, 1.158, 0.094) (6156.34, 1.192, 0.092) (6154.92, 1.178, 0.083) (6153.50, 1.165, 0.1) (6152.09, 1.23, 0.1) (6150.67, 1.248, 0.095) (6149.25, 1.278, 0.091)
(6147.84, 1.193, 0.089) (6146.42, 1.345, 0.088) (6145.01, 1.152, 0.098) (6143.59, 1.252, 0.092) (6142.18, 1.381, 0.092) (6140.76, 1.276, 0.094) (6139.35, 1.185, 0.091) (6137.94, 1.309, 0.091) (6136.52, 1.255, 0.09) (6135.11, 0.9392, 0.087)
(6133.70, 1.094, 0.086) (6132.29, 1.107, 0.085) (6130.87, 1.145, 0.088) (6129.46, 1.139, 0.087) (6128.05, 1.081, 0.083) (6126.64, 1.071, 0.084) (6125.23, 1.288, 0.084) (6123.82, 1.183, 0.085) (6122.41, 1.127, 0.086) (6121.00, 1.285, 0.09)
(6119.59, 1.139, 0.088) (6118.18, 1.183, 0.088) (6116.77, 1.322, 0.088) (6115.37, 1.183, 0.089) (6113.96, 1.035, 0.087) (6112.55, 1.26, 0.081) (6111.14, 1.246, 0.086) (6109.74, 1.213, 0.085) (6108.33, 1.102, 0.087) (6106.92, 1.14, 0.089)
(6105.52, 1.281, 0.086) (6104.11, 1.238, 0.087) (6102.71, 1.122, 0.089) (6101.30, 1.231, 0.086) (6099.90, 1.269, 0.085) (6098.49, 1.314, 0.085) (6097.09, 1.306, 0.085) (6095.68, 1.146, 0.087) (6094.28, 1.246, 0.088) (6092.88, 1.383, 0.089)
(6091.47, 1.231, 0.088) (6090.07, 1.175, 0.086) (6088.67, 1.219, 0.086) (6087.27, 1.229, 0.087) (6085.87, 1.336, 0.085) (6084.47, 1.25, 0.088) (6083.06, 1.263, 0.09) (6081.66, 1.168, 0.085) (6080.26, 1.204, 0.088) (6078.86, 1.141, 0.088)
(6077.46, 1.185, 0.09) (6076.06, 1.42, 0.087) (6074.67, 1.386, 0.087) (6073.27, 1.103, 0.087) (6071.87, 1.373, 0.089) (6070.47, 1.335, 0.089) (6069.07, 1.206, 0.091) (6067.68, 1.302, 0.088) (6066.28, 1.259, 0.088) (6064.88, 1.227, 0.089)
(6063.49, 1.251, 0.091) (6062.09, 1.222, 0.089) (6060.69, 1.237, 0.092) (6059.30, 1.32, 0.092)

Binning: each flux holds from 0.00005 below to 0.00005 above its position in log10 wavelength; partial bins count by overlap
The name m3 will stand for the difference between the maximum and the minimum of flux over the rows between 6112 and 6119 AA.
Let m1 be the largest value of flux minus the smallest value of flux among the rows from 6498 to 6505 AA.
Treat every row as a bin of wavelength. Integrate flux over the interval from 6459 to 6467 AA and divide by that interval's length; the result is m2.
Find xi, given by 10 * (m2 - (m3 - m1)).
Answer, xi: 13.1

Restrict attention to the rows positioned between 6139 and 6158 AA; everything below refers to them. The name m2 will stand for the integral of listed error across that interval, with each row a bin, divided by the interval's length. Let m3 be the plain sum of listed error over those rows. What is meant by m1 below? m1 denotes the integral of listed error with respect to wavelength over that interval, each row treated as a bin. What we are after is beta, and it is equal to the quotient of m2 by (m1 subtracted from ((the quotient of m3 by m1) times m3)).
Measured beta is -0.115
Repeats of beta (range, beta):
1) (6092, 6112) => -0.098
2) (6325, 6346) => -0.086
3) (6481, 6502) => -0.087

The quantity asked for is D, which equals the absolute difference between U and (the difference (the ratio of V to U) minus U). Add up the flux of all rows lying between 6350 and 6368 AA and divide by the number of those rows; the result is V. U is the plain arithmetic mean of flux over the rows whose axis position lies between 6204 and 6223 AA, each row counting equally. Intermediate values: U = 1.16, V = 1.17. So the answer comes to 1.30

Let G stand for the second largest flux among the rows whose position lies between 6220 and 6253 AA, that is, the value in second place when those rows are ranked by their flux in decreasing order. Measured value 1.297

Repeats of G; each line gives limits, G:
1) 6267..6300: 1.298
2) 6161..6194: 1.288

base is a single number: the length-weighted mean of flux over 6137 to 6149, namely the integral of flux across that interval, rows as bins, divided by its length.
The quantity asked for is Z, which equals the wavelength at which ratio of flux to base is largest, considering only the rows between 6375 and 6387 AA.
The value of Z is 6378.56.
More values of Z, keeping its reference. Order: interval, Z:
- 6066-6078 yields 6076.06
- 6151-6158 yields 6152.09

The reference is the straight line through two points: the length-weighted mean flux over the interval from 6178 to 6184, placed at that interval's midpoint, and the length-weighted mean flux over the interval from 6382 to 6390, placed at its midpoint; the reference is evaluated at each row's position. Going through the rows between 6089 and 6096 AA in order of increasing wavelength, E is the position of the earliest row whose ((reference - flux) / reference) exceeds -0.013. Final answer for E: 6090.07 AA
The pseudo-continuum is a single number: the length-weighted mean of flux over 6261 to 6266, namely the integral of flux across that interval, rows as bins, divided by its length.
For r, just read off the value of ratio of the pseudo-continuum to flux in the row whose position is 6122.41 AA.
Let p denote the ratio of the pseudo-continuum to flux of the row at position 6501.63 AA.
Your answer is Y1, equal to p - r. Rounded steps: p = 0.97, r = 1.00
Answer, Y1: -0.03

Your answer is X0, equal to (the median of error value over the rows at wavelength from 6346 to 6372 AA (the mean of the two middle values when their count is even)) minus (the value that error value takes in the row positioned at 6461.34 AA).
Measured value 0.003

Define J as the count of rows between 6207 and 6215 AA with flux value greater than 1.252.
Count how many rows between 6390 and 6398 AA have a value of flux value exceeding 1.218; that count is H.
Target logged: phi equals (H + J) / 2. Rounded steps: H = 3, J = 0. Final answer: 1.5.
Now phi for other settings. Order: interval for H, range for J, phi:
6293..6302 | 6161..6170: 0.5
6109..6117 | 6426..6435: 2.5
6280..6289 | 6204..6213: 1.0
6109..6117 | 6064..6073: 3.5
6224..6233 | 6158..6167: 1.0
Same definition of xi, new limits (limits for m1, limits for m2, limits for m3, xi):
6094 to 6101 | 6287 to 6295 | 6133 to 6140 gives 10.0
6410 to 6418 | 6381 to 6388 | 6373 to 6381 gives 12.0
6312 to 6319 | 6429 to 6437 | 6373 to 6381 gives 12.8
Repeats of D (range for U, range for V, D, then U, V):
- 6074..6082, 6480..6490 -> 1.50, 1.25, 1.25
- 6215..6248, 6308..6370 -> 1.20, 1.13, 1.20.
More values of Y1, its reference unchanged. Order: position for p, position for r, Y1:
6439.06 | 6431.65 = 0.13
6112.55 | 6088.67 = -0.03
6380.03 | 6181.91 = -0.01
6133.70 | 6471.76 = 0.10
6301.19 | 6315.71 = -0.10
